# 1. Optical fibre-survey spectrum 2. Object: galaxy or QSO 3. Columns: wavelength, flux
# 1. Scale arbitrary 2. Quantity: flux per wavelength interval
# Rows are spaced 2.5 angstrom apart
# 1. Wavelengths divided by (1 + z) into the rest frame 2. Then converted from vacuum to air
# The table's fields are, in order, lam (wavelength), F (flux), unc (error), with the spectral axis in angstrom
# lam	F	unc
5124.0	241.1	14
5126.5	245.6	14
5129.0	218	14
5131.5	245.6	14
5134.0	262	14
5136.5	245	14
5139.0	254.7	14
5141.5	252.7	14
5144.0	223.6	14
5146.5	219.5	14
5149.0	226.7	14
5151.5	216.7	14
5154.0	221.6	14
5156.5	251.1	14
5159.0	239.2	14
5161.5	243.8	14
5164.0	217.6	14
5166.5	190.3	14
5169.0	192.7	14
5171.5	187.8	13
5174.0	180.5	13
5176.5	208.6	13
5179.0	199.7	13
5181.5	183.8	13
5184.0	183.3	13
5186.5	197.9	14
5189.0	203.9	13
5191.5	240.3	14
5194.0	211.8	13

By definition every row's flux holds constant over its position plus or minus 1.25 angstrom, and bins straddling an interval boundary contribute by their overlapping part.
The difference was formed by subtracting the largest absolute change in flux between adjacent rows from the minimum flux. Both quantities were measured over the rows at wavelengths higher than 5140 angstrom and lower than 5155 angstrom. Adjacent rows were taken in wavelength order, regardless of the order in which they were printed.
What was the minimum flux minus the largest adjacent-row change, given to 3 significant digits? 188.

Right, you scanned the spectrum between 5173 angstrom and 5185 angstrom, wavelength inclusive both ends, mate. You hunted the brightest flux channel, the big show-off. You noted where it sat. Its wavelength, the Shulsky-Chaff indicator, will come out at 5176.5 angstrom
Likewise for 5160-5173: 5161.5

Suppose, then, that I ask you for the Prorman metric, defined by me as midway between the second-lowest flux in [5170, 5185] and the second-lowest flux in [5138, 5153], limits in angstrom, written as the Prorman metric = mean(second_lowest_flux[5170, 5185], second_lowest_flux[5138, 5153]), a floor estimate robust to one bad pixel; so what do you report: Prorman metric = 201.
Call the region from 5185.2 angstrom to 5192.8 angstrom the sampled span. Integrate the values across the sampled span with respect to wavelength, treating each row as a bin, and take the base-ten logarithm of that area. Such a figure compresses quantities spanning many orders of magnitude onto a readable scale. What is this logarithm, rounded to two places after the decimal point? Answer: 3.21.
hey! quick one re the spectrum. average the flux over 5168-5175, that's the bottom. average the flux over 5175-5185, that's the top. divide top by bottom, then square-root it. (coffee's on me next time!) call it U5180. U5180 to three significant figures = 1.02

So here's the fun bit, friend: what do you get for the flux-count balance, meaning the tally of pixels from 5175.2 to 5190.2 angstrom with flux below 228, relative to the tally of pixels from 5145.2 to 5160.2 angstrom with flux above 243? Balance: 6.0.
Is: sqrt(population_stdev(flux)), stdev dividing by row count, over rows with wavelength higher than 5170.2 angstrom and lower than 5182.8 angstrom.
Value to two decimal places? 3.24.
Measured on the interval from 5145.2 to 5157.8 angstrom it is 3.53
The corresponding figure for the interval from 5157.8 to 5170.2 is 4.74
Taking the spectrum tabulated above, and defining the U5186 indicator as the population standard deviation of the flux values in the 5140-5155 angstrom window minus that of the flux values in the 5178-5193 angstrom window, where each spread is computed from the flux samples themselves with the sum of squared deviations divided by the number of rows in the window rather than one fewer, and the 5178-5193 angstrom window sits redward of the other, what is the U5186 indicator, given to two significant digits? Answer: -7.0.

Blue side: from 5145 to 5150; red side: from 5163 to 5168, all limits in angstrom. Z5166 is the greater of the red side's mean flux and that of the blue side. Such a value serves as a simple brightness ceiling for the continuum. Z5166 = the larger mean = 223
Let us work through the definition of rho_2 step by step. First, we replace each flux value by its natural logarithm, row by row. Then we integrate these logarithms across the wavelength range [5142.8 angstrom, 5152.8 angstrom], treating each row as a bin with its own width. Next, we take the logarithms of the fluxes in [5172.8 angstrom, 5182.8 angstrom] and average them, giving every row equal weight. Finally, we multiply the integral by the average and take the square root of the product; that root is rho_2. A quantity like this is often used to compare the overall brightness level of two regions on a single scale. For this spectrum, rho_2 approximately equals 16.9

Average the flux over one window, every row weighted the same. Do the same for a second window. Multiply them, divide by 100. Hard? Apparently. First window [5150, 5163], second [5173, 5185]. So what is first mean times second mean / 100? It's 448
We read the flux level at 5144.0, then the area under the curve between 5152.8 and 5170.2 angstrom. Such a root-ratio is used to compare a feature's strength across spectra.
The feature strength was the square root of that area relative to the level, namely 4.2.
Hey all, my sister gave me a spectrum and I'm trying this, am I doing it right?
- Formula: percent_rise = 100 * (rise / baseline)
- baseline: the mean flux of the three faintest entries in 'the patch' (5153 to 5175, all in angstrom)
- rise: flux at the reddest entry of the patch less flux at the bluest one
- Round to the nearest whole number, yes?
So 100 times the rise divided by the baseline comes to -22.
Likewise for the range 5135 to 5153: -13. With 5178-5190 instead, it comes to 2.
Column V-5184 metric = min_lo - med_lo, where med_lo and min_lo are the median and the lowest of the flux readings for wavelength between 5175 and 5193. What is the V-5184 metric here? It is -16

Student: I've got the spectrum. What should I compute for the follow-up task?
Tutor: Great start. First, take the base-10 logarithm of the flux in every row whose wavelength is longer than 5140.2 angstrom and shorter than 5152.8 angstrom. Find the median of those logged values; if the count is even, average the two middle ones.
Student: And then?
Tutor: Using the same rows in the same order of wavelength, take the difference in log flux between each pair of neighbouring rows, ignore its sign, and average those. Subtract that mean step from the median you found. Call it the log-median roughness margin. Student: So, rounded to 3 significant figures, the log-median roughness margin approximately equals 2.33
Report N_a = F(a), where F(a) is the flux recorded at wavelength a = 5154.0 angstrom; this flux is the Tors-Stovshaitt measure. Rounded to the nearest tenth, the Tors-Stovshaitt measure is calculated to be 221.6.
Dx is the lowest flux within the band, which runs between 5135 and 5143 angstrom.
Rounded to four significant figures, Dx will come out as 245.0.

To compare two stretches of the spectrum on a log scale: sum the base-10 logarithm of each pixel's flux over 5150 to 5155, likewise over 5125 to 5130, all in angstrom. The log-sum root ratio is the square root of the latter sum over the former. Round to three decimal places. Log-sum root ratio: 1.005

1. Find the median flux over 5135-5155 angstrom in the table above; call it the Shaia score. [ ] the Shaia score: 225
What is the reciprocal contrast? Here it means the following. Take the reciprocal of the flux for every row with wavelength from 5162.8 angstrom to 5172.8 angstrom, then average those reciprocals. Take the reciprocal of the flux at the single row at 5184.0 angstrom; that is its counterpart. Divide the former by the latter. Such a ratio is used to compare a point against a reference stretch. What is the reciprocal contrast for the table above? 0.93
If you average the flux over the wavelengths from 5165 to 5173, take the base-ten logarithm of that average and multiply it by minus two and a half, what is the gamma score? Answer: -5.70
